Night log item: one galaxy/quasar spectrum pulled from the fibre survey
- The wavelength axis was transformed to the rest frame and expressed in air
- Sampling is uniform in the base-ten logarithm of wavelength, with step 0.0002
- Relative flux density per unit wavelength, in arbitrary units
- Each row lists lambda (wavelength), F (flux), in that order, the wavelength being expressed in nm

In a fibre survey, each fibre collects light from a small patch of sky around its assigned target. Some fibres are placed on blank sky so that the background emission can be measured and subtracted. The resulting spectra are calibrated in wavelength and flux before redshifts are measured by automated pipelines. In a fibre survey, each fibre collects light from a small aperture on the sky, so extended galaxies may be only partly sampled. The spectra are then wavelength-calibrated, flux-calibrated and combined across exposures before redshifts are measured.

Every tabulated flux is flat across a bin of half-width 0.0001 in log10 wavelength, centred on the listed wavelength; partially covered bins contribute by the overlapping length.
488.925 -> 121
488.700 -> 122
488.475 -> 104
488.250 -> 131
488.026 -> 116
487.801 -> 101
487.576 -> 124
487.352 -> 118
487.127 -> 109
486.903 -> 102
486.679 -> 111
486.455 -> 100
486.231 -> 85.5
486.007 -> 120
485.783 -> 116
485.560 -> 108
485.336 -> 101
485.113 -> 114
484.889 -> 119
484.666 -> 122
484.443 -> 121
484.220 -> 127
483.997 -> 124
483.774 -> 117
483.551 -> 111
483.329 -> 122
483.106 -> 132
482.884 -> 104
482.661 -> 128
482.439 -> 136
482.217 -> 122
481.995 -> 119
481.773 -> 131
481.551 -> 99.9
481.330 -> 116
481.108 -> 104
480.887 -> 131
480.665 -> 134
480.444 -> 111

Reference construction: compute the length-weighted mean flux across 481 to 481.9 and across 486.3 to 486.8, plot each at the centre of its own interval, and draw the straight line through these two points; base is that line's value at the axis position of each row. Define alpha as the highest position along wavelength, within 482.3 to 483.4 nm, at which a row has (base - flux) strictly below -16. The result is 483.106 nm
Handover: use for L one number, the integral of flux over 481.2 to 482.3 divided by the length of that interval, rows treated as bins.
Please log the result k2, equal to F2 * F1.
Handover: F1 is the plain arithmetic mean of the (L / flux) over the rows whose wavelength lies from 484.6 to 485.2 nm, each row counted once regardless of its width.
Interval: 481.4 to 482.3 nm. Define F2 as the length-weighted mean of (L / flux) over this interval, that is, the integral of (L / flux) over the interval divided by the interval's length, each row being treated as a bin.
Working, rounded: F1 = 0.99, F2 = 1.01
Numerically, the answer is 0.997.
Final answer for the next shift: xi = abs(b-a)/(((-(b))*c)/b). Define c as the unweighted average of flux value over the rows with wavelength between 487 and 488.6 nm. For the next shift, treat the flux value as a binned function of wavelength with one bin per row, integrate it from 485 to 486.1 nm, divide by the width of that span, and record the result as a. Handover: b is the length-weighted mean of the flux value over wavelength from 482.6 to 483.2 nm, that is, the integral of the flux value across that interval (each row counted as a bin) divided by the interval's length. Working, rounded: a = 112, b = 120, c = 115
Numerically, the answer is -0.08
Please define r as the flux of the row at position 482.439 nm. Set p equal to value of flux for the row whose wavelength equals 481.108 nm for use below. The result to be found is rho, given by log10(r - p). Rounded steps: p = 104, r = 136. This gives 1.5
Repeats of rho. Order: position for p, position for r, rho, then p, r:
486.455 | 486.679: 1.0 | 100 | 111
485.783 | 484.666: 0.8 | 116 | 122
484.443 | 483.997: 0.5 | 121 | 124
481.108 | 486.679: 0.8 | 104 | 111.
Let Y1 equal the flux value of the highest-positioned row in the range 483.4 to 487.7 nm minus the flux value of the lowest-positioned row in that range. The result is 13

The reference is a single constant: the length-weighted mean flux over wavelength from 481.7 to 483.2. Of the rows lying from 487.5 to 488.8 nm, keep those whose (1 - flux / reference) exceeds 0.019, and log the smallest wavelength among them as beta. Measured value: 487.801 nm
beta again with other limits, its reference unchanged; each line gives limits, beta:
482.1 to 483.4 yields 482.884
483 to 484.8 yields 483.551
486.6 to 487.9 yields 486.679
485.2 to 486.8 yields 485.336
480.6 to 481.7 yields 481.108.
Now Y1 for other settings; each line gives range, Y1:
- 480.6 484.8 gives -12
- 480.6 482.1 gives -15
